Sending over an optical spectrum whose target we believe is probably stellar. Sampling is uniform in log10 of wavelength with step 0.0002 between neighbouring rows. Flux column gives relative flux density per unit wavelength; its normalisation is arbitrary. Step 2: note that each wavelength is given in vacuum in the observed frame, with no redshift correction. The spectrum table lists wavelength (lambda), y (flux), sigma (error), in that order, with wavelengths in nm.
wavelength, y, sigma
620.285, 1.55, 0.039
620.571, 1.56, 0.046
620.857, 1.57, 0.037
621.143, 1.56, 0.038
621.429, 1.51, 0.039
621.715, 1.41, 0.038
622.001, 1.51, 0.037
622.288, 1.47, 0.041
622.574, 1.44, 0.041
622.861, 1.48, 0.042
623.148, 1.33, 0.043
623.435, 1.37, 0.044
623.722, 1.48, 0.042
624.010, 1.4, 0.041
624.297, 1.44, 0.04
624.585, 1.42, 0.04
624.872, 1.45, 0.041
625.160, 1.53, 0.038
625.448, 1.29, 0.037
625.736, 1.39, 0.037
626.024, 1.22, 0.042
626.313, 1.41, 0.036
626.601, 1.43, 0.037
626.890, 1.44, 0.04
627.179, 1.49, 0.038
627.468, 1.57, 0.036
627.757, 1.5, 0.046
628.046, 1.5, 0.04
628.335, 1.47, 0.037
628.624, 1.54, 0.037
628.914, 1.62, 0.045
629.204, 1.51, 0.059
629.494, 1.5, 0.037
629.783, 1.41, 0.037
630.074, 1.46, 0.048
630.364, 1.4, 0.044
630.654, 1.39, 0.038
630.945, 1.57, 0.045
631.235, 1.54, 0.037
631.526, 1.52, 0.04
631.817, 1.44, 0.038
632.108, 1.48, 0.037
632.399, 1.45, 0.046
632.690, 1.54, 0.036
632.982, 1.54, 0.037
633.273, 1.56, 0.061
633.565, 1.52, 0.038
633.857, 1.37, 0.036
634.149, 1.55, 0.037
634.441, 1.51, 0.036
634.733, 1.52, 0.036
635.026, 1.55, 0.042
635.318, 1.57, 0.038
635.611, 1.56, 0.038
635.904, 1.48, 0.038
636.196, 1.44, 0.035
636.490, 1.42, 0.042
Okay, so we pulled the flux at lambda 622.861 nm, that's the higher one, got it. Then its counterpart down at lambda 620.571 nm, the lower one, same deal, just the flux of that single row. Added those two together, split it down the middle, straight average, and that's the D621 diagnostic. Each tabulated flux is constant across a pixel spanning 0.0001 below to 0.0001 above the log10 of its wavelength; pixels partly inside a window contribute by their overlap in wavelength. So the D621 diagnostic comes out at 1.52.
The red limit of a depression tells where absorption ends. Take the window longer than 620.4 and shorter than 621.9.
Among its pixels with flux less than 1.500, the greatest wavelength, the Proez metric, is 621.715 nm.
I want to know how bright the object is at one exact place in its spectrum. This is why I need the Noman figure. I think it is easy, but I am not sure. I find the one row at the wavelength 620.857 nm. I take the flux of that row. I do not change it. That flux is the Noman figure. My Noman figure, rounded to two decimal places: 1.57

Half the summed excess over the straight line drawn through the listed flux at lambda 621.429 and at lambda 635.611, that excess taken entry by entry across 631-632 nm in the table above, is -0.07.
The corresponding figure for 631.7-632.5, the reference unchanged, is -0.14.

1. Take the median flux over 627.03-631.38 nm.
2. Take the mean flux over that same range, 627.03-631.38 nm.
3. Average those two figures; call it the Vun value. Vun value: 1.50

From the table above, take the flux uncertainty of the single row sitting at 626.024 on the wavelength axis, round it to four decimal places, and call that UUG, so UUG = 0.0420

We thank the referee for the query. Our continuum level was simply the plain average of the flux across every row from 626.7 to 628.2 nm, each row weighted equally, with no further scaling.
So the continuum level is 1.50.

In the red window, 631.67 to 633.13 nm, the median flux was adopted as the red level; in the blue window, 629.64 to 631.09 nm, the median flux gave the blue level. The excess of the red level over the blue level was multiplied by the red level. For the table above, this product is 0.10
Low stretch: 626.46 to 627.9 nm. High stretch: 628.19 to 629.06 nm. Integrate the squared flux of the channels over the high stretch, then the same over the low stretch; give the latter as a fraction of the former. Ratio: 1.5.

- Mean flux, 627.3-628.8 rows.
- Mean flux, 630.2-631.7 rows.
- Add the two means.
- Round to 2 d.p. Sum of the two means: 3.00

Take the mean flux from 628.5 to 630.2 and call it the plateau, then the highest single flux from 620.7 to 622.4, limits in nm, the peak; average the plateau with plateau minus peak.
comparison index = 0.72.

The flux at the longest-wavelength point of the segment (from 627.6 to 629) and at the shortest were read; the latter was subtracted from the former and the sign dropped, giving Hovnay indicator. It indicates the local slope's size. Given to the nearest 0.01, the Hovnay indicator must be 0.12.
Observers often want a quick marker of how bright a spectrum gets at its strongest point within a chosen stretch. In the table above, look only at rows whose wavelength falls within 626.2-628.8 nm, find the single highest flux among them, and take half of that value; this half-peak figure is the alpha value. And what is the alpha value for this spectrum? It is 0.785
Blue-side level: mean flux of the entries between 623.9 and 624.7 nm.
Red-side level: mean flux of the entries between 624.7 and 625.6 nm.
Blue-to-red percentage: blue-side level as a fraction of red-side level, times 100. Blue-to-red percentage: 100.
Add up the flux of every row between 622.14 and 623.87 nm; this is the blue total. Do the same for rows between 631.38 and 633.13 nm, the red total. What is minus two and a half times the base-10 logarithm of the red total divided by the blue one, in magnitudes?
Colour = -0.050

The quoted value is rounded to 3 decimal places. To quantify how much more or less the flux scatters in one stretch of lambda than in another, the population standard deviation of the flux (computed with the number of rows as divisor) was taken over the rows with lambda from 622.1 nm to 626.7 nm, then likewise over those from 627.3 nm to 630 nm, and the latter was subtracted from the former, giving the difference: 0.019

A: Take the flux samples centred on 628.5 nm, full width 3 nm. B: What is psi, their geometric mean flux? 1.51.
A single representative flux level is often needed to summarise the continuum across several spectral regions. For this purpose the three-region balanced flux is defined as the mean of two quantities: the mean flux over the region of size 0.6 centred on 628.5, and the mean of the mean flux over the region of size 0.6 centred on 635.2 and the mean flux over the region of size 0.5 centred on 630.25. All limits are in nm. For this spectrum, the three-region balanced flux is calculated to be 1.50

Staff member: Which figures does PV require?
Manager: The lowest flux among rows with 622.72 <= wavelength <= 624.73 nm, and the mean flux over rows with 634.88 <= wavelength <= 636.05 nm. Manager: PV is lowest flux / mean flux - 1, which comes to -0.14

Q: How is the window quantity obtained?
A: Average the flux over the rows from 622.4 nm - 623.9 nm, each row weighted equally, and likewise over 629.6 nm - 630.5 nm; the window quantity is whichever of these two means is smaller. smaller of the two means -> 1.420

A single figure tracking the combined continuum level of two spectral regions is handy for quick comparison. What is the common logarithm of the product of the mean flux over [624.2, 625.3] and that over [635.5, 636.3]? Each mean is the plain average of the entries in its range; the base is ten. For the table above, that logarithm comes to 0.339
